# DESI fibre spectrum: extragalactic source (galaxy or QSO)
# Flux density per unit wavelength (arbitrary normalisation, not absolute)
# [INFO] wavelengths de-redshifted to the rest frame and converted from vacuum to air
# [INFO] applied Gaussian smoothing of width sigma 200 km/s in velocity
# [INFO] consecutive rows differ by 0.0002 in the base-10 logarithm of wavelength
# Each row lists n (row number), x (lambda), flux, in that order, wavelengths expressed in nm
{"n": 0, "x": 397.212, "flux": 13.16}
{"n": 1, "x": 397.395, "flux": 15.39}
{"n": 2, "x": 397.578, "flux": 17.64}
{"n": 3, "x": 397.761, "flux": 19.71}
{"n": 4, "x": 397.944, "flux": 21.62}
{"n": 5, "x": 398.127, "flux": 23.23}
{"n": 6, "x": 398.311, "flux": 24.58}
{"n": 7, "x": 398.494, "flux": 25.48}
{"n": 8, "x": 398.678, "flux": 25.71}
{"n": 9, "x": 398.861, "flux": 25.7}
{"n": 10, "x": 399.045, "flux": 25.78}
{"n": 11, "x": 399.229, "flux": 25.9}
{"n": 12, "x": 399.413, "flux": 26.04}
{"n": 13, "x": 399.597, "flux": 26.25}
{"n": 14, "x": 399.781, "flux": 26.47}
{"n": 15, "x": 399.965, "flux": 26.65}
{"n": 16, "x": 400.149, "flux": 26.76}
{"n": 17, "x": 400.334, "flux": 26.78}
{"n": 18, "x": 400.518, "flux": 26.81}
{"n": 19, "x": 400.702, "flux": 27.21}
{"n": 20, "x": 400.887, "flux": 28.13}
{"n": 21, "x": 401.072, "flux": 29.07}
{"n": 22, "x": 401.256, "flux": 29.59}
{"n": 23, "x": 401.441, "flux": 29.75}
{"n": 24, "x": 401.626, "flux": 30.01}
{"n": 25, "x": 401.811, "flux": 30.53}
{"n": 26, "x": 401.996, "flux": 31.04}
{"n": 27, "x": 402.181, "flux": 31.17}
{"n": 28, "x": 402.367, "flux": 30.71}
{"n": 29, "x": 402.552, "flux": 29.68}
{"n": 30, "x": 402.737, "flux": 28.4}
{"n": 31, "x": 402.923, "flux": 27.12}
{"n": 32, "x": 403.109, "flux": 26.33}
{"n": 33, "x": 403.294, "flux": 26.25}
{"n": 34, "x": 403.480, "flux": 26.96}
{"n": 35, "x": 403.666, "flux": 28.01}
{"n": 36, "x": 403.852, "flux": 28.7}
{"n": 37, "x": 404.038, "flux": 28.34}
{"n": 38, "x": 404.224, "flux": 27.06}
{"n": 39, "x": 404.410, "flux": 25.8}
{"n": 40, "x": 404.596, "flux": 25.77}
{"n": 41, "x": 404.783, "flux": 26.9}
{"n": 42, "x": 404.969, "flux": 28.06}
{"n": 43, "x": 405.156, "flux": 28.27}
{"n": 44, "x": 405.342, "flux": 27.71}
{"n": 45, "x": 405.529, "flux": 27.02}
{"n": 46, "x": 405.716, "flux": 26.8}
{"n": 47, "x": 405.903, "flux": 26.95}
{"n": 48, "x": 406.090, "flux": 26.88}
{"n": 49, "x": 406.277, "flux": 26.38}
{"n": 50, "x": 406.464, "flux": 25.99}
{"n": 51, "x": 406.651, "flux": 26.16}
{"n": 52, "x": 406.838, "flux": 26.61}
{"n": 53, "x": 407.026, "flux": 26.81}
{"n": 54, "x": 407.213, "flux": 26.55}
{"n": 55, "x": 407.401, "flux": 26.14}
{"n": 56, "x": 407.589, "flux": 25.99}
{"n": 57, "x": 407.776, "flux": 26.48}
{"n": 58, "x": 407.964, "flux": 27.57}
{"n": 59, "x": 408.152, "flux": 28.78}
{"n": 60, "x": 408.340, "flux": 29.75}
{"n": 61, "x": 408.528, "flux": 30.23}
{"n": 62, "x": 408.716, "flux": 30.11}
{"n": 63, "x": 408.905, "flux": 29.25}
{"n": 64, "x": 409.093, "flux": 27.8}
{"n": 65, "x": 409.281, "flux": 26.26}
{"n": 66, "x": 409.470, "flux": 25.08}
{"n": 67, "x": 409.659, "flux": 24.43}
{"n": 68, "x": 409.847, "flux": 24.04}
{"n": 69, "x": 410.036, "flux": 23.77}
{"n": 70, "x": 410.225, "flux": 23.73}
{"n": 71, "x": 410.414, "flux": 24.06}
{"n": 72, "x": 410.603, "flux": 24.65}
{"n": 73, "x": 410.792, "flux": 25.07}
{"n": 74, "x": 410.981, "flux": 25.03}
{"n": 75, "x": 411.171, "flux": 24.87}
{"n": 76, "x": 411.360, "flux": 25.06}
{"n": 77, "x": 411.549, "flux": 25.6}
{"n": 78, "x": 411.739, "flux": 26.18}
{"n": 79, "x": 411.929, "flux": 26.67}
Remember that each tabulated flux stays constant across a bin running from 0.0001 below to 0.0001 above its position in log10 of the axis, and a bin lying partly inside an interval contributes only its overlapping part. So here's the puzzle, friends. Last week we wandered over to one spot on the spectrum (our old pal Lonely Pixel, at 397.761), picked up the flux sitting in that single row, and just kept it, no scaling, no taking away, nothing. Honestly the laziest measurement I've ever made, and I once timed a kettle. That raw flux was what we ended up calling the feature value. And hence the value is 19.71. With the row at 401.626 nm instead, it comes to 30.01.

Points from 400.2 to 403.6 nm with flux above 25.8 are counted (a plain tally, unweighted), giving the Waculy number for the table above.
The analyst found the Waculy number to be 18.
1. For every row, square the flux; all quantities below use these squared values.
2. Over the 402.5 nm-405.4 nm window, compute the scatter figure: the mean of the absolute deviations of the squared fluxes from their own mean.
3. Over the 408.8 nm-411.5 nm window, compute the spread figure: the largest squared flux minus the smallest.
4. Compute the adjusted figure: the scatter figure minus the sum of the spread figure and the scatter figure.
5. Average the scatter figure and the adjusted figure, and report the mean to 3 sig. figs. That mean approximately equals -121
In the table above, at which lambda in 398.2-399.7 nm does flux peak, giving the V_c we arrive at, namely 399.597 nm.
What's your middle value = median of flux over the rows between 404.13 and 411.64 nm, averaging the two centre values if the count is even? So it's 26.4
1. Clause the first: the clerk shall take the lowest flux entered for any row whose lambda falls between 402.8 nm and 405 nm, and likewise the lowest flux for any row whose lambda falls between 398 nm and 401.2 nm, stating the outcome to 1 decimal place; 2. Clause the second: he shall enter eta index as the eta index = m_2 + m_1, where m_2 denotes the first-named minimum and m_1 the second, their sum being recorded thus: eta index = 49.0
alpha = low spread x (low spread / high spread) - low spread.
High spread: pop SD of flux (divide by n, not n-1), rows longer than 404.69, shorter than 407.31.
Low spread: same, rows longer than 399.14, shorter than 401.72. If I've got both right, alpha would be 1.7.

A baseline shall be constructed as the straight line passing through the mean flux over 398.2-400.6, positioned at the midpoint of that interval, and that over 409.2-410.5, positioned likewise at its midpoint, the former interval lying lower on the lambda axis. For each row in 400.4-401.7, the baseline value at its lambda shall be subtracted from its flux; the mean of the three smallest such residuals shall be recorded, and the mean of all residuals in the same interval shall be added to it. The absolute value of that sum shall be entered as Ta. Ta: 4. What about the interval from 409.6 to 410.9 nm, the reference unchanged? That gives 1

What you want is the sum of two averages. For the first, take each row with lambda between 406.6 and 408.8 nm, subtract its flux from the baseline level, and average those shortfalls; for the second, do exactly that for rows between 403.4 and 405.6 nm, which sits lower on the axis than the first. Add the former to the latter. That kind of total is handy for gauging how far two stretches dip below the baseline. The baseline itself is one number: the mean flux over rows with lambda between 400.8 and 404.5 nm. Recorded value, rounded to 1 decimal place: 2.3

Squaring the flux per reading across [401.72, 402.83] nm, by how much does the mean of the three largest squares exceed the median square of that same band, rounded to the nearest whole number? 22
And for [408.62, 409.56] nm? 72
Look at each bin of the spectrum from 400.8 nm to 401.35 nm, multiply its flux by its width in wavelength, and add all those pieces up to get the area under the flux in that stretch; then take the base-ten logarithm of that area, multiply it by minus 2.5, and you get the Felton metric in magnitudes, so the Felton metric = -3.01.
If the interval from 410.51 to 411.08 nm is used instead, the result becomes -2.88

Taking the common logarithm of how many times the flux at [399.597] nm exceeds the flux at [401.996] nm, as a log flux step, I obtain -0.07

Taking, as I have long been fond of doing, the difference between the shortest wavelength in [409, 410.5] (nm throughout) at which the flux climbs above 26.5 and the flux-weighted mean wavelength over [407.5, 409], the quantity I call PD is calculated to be 0.83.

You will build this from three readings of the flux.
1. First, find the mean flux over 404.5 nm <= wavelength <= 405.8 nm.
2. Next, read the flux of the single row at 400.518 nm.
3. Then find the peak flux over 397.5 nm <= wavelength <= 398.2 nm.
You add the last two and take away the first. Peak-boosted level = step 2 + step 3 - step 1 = 22.8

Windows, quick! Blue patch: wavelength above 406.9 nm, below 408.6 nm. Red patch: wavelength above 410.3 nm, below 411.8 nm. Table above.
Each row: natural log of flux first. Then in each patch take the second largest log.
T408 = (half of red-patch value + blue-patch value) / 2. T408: 2.51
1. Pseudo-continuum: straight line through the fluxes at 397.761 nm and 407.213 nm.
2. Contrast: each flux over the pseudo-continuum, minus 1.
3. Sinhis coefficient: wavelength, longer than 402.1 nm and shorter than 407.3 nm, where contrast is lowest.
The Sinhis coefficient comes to 406.464 nm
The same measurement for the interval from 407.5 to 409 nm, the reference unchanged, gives 407.589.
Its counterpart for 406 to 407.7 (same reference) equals 407.589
